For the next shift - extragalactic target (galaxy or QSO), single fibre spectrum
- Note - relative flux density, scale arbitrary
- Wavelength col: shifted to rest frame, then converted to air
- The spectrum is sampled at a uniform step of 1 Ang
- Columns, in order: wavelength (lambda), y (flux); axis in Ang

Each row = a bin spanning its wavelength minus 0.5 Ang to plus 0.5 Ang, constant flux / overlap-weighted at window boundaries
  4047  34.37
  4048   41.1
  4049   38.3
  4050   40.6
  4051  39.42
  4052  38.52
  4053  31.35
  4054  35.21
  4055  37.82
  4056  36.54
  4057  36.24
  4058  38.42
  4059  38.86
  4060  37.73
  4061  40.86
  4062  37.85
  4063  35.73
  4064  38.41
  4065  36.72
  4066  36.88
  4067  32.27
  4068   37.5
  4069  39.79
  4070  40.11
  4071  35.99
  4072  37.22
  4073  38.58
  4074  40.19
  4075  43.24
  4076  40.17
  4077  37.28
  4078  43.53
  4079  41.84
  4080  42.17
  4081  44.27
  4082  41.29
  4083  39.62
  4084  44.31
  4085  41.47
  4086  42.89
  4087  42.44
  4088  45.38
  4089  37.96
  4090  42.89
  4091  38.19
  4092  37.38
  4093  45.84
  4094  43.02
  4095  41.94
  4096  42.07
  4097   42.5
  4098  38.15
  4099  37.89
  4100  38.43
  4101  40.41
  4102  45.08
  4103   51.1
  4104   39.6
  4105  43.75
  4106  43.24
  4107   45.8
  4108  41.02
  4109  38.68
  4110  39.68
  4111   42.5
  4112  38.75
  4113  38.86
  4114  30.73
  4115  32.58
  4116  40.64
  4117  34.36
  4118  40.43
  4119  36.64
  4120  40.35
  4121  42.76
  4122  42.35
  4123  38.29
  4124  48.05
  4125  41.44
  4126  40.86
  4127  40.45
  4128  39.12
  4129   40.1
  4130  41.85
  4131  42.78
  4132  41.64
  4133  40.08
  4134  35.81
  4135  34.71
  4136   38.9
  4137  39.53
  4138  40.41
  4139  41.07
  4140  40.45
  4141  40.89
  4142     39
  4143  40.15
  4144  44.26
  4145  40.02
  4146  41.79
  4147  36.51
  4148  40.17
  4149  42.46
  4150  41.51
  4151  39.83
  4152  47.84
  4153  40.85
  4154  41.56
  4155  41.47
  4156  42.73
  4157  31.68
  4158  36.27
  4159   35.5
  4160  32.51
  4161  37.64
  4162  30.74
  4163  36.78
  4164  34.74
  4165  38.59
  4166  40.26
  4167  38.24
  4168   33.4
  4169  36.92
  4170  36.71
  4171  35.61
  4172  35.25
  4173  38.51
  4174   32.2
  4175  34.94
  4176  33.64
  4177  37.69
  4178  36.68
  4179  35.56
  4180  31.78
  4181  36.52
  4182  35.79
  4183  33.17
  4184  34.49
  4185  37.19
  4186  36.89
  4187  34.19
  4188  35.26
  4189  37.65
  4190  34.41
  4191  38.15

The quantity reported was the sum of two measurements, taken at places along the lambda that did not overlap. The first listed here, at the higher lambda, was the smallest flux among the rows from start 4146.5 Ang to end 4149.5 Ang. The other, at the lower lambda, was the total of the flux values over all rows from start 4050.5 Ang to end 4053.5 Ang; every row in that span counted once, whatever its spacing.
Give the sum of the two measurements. 146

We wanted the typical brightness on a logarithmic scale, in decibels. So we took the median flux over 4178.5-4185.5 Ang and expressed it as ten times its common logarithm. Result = 15.5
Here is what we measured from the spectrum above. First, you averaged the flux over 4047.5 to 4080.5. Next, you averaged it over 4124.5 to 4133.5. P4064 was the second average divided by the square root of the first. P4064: 6.61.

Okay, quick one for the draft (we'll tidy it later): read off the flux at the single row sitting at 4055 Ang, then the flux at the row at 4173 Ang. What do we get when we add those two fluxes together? 76.3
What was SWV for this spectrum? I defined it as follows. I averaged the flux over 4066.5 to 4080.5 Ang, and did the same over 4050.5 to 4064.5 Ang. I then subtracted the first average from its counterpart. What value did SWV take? -1.9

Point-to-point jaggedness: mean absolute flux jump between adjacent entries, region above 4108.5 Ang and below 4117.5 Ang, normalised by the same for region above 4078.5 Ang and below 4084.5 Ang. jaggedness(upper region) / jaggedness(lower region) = 1.70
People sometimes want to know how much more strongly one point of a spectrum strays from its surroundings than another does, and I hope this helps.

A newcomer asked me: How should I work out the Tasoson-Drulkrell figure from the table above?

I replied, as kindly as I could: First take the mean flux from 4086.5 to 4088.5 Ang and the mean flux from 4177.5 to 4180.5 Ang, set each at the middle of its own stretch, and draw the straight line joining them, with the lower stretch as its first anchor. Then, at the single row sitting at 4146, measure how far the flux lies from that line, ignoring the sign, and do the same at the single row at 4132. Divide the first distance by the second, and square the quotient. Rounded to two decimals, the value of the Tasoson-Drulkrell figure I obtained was 2.90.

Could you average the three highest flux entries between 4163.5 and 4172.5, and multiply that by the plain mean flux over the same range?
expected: 1430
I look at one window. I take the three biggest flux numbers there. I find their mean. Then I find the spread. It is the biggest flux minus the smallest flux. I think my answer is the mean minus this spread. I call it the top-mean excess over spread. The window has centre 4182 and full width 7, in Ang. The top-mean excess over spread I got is 31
